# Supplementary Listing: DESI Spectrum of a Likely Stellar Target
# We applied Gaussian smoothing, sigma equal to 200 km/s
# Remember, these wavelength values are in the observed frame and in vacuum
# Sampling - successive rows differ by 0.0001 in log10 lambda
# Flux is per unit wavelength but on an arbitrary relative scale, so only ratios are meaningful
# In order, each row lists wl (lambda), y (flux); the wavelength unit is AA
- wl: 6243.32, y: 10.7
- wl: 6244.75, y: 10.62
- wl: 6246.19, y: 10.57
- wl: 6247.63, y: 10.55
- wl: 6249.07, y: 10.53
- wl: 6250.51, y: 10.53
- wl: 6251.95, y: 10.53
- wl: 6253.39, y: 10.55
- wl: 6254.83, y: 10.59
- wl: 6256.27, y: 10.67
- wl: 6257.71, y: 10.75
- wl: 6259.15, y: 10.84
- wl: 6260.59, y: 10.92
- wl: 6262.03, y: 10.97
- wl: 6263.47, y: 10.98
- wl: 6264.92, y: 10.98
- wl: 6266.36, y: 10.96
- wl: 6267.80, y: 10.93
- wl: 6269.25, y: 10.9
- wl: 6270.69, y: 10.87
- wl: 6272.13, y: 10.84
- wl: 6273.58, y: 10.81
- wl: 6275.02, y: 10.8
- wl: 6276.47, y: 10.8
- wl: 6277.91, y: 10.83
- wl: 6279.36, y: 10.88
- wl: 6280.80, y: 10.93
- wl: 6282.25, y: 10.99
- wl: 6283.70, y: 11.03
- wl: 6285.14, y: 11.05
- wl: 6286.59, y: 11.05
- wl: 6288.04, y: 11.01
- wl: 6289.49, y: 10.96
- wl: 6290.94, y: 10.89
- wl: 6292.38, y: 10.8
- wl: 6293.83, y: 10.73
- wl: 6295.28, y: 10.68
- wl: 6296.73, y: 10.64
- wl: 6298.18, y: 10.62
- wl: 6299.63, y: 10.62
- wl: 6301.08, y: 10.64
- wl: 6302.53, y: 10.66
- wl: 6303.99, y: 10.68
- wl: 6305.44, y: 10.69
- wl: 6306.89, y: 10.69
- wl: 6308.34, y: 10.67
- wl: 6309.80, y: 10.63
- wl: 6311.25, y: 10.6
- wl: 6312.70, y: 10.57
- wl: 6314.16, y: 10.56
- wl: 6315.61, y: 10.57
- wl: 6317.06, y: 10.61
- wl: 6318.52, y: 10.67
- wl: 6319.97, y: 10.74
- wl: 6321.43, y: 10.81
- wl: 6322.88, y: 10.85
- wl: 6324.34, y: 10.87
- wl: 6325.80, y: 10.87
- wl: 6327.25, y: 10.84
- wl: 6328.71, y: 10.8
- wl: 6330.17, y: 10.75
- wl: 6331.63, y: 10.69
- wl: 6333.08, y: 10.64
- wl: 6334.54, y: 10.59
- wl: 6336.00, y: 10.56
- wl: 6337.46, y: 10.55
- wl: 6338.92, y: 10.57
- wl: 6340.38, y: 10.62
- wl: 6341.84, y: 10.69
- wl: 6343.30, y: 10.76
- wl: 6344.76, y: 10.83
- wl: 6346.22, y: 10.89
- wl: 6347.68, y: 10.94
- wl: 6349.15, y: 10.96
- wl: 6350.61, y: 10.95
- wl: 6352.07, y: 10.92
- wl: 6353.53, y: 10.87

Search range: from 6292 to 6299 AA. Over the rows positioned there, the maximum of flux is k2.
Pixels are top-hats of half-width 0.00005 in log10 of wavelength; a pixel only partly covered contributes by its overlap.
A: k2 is 10.8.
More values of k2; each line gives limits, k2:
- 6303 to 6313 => 10.69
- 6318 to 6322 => 10.81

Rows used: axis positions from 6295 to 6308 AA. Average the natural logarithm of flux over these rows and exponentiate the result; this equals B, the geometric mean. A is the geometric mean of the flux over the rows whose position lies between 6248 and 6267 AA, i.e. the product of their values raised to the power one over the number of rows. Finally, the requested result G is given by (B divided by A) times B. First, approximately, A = 10.8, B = 10.66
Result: 10.6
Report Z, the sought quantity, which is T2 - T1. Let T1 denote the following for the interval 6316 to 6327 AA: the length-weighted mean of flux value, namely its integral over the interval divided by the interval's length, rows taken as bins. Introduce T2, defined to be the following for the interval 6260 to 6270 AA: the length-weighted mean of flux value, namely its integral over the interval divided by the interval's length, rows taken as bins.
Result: 0.17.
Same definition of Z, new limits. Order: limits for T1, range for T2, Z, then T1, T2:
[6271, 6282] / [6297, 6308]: -0.19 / 10.9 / 10.7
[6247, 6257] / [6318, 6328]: 0.25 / 10.6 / 10.8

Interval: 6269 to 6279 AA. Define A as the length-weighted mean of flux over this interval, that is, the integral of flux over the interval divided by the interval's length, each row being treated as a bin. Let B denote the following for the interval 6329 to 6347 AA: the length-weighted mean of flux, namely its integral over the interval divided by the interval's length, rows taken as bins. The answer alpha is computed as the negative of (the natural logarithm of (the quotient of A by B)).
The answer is -0.014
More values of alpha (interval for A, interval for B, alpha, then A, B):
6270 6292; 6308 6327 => -0.020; 10.92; 10.7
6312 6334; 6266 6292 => 0.018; 10.72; 10.9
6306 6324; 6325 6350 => 0.006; 10.67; 10.7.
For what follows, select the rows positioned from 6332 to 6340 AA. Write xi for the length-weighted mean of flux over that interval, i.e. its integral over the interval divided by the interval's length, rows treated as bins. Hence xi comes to 10.6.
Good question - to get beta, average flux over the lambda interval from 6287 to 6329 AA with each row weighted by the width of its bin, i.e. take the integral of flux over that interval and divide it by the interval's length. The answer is 10.7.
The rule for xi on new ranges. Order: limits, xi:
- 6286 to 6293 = 10.9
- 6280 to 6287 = 11.0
